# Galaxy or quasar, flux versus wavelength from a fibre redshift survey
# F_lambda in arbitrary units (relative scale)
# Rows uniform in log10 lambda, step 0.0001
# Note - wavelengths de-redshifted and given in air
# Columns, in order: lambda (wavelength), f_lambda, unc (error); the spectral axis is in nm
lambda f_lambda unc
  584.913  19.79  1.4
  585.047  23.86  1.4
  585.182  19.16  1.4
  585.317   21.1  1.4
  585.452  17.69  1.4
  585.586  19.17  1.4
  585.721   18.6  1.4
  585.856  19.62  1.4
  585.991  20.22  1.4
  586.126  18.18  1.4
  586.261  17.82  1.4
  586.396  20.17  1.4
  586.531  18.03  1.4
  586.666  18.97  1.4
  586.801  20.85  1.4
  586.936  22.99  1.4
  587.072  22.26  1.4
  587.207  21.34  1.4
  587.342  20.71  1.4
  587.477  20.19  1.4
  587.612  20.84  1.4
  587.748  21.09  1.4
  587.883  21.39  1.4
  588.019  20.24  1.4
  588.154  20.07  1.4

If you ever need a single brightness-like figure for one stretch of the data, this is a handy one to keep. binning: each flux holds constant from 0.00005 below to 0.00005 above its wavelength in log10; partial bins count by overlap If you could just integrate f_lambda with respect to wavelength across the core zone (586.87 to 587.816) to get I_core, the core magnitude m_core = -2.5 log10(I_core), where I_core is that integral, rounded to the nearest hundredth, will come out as -3.26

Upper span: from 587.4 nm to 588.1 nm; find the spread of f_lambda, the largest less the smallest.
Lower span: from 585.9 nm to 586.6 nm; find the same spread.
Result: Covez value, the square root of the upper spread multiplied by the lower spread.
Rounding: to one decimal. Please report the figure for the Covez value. 1.7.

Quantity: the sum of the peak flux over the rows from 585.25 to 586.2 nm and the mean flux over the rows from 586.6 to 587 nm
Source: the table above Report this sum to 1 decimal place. 42.0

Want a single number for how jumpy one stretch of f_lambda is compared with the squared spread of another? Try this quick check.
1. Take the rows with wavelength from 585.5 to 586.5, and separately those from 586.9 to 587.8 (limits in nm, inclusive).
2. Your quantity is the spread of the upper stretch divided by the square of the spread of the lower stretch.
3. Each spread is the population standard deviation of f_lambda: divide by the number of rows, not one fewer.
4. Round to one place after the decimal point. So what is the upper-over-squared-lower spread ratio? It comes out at 1.2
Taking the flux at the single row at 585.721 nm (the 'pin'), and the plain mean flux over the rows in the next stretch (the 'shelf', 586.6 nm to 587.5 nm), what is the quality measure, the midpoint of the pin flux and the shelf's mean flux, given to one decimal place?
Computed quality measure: 19.8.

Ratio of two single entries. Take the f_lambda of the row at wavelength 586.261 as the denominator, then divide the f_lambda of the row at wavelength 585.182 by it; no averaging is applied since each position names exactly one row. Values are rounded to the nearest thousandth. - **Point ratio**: 1.075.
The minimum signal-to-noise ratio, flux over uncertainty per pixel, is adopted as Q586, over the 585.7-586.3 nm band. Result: 12.7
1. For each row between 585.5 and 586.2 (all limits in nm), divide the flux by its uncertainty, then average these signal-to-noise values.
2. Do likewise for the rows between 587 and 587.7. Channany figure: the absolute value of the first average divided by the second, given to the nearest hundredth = 0.91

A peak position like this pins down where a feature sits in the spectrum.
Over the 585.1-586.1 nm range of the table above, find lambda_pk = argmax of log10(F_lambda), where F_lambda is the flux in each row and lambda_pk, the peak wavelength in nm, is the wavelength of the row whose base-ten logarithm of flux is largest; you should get 585.317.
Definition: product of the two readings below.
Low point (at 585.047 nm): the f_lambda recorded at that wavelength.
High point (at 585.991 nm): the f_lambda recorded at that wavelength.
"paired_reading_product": 482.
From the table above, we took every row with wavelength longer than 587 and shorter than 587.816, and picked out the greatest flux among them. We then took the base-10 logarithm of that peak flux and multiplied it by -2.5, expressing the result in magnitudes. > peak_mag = -3.37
